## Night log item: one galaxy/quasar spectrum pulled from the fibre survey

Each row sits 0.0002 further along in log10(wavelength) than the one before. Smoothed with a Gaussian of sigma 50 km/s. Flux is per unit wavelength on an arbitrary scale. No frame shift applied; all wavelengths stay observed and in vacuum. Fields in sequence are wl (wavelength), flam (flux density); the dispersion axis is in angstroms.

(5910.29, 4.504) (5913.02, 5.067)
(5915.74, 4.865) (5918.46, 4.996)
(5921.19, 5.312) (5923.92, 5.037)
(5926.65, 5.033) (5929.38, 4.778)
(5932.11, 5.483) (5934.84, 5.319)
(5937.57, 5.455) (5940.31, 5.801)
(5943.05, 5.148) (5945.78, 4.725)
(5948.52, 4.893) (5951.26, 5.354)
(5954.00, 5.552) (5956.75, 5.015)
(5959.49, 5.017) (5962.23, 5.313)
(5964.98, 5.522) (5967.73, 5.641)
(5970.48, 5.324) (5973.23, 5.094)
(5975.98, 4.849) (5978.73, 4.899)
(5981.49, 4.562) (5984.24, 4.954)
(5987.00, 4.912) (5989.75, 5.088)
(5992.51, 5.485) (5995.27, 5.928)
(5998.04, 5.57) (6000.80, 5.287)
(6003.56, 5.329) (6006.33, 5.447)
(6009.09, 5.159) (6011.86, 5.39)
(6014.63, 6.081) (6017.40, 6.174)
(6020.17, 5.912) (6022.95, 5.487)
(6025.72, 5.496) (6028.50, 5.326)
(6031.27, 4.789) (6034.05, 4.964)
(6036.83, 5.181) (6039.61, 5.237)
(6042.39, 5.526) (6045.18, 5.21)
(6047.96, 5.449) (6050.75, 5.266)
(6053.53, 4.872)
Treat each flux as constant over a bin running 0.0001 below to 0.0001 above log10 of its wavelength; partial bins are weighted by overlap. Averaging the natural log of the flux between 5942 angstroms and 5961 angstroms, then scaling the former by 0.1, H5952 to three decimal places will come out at 0.163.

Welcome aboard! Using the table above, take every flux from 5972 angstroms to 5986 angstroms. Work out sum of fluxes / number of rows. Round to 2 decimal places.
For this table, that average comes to 4.87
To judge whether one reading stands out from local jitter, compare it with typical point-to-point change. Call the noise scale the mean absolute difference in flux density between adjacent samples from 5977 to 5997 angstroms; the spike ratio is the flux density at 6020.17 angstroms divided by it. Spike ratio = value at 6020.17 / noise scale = 19.9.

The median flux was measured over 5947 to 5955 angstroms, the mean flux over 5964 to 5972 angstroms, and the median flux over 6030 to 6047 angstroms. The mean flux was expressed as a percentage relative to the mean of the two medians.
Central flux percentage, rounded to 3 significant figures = 104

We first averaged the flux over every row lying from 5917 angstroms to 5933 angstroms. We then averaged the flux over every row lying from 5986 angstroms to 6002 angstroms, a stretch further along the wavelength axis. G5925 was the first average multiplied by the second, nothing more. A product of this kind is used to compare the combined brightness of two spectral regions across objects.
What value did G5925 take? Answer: 27.5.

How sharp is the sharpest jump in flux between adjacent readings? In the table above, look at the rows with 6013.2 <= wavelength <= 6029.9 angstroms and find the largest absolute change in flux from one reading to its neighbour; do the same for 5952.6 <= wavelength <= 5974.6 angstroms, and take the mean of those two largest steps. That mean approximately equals 0.48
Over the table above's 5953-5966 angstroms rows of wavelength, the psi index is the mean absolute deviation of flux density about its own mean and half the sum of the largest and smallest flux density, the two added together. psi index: 5.50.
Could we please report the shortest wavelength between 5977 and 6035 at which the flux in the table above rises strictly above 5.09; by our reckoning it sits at 5992.51 angstroms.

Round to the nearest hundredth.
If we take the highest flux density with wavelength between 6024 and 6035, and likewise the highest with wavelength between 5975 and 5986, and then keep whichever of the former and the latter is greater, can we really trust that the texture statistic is 5.50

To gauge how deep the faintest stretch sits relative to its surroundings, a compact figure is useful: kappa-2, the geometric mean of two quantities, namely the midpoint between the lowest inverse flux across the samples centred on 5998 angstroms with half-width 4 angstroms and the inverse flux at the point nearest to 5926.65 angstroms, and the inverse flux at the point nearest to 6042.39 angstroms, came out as 0.182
